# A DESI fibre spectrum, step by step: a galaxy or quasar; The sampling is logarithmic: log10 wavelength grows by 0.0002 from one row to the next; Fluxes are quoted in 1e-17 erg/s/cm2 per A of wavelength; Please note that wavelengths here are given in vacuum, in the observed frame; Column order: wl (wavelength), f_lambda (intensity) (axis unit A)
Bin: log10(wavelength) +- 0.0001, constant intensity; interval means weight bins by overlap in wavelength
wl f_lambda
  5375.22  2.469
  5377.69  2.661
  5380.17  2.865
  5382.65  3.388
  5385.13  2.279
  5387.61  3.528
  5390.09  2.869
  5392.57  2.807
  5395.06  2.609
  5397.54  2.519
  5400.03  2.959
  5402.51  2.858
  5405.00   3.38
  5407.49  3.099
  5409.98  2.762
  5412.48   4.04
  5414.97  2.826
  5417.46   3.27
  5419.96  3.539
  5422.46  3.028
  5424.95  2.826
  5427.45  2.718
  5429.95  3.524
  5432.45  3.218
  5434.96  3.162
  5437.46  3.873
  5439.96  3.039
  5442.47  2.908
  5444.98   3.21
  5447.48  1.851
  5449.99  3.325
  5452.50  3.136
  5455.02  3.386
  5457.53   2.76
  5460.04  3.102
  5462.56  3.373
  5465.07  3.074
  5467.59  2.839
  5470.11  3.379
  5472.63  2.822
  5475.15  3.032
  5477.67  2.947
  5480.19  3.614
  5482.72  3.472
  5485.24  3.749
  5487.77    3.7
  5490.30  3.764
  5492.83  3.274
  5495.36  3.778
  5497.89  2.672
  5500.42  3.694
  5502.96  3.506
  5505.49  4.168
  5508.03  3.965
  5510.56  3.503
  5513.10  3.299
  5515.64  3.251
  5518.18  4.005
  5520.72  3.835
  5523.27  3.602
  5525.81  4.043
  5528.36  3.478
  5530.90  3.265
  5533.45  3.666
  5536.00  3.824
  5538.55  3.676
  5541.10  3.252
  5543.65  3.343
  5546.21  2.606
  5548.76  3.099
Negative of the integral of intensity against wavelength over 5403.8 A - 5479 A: -234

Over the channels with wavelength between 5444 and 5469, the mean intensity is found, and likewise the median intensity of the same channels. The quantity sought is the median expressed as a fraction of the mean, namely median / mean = 1.04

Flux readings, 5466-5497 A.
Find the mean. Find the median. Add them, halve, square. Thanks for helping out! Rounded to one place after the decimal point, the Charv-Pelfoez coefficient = 11.5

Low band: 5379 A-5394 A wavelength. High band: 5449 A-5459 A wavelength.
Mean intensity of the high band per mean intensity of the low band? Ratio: 1.07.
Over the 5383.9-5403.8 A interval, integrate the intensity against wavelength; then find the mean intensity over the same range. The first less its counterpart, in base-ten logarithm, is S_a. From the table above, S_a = 1.72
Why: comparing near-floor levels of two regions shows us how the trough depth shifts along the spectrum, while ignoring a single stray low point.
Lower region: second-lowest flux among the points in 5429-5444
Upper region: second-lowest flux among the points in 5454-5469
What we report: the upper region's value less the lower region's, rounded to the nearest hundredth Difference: -0.20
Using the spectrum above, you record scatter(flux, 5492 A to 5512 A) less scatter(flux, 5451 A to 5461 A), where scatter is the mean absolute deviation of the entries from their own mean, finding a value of 0.16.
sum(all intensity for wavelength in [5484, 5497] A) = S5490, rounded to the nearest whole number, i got 18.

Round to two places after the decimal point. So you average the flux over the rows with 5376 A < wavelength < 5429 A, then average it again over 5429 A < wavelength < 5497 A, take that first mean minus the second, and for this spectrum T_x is -0.24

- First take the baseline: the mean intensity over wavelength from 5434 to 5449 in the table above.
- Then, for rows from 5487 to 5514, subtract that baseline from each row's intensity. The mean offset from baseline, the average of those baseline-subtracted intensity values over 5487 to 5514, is 0.57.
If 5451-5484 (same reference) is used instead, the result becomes 0.14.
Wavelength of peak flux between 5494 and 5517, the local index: 5505.49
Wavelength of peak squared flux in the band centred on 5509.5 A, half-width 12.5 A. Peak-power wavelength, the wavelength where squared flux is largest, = 5505.49 A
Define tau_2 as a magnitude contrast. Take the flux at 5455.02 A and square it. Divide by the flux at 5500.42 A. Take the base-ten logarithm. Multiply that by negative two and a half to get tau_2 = -1.23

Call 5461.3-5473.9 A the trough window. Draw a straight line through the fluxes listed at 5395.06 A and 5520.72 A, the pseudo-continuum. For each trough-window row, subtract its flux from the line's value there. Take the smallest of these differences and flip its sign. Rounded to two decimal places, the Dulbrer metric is 0.11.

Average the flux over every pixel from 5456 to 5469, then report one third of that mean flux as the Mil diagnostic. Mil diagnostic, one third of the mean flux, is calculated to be 1.01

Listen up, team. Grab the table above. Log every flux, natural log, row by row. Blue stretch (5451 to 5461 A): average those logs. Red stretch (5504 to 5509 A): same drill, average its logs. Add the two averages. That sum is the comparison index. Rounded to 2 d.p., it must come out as 2.53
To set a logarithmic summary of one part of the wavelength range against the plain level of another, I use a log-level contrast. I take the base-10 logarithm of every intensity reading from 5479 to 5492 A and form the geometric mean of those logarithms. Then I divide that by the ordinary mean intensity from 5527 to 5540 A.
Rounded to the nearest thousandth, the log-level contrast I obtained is 0.157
